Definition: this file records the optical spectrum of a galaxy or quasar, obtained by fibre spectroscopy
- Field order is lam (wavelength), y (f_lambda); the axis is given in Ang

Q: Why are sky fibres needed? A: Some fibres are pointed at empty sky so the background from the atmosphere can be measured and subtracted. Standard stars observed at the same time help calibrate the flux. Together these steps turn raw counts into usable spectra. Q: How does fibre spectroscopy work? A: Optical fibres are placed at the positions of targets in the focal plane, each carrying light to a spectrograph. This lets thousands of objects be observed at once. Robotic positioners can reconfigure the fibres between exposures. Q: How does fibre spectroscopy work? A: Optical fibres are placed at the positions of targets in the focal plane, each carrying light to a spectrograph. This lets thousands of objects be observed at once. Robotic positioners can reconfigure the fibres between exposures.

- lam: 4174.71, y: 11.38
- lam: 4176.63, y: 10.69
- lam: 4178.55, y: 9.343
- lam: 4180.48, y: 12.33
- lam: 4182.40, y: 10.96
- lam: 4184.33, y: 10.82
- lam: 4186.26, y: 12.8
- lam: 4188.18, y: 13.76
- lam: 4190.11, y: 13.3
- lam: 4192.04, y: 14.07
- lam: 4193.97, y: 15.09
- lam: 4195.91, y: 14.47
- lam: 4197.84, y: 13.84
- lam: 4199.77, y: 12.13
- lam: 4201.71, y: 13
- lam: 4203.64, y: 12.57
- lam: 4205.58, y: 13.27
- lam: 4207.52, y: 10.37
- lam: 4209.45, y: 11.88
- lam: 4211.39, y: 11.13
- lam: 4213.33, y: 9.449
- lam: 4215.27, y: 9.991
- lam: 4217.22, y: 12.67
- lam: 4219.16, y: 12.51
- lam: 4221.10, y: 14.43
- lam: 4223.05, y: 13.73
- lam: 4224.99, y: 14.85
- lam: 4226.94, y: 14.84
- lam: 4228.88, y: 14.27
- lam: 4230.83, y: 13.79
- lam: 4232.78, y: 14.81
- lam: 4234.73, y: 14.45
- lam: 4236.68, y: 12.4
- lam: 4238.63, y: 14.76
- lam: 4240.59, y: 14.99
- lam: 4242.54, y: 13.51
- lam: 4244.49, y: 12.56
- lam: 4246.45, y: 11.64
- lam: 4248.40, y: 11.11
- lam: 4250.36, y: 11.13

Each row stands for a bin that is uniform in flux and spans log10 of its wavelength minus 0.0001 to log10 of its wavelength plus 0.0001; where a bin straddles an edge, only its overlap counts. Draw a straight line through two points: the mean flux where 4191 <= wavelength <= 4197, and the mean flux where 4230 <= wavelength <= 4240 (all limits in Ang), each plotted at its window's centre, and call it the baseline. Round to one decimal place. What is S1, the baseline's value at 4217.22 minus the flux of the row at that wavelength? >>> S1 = 1.6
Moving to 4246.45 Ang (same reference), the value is 2.3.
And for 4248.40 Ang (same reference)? 2.8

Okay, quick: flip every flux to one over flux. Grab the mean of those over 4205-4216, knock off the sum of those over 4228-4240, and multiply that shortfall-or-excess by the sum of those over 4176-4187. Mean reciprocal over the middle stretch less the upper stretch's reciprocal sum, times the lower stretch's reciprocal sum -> -0.182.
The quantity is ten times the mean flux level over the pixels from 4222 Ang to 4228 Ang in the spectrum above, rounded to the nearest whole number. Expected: 145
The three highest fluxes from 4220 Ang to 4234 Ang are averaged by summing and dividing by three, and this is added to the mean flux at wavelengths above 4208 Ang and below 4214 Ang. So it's 25.7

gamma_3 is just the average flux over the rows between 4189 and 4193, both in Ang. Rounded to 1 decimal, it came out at 13.7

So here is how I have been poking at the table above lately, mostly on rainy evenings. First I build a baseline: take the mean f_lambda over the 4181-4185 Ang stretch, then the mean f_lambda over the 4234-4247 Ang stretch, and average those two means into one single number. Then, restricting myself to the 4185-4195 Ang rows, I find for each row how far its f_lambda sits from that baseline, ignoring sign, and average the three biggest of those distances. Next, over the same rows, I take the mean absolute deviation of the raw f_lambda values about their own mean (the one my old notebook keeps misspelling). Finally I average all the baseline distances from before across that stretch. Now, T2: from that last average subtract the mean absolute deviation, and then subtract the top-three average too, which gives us -1.12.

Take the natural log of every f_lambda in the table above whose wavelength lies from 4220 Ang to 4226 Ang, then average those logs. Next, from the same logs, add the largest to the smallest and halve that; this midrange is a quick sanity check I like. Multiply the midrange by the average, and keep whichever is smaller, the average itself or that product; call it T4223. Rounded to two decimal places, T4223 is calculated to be 2.66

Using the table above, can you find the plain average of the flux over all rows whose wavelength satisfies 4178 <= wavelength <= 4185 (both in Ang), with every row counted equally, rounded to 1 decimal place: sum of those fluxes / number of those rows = 10.9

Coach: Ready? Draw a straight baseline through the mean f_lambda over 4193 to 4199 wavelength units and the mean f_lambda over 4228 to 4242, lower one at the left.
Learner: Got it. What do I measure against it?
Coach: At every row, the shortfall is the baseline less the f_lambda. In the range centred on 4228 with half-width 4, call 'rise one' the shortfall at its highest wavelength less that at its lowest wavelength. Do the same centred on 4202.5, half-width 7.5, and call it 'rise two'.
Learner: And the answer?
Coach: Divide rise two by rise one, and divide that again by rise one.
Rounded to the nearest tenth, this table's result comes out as 2.4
